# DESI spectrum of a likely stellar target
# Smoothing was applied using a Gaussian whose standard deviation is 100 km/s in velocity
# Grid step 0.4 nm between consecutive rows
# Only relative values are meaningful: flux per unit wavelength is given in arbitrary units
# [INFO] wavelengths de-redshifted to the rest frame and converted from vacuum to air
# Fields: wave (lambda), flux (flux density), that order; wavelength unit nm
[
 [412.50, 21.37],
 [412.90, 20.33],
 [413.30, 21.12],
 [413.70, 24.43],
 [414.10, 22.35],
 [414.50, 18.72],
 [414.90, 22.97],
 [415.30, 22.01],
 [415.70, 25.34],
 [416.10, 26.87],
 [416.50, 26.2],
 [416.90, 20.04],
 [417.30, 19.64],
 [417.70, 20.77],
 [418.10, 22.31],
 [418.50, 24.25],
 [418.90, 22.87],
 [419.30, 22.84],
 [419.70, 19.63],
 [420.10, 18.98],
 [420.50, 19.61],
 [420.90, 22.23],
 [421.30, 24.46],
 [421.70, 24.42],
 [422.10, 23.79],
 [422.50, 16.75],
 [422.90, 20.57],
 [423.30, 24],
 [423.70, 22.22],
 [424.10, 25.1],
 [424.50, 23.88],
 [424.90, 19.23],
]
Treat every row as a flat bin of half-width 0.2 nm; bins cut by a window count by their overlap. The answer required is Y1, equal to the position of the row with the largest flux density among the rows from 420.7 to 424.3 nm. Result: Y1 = 424.10 nm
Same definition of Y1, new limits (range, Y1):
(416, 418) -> 416.10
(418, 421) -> 418.50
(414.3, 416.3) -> 416.10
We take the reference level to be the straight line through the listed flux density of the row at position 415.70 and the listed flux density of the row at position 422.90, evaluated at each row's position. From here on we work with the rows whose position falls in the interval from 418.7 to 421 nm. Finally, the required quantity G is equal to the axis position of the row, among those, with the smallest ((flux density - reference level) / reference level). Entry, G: 420.10 nm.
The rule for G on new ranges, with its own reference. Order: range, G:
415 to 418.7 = 417.30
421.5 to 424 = 422.50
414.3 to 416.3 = 414.50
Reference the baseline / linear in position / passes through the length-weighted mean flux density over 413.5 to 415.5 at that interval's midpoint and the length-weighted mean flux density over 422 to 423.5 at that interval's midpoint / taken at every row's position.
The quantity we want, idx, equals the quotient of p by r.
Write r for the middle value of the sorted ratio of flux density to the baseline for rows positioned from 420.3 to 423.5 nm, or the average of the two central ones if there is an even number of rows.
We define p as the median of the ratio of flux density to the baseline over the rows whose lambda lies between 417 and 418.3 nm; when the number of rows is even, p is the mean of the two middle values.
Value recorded 0.88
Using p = 0.96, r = 1.08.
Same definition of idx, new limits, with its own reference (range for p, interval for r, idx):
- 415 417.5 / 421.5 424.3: 0.96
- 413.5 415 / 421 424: 0.91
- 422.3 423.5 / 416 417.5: 0.92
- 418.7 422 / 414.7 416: 1.01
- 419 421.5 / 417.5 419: 0.94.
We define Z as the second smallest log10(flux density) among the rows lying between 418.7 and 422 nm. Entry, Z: 1.29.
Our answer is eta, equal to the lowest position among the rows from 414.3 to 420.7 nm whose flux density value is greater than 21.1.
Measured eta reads 414.90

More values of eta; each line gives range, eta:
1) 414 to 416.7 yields 414.10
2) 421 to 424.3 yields 421.30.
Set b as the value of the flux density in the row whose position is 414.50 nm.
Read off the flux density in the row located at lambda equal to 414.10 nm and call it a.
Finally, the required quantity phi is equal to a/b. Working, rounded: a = 22.35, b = 18.72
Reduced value 1.2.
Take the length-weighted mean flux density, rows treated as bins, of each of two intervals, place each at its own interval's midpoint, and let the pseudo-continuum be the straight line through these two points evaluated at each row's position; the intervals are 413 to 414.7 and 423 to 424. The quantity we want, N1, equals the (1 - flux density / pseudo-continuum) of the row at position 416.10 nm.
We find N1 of -0.226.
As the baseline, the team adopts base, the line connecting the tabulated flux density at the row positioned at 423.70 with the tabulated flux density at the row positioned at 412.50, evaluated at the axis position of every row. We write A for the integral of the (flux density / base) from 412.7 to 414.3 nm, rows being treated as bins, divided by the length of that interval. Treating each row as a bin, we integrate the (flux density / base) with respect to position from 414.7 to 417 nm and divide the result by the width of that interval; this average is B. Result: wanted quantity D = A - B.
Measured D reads -0.08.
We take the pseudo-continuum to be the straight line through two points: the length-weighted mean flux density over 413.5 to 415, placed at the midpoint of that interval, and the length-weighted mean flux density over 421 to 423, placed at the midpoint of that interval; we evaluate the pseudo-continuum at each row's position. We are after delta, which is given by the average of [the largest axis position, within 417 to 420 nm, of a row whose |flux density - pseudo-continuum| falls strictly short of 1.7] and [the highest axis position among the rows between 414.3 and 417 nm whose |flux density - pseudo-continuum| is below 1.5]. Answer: 417.30 nm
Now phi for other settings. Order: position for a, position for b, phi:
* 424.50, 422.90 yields 1.2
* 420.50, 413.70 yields 0.8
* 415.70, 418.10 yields 1.1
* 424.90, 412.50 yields 0.9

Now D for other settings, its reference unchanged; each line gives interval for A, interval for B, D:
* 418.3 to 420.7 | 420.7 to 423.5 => -0.03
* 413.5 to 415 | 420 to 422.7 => 0.05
